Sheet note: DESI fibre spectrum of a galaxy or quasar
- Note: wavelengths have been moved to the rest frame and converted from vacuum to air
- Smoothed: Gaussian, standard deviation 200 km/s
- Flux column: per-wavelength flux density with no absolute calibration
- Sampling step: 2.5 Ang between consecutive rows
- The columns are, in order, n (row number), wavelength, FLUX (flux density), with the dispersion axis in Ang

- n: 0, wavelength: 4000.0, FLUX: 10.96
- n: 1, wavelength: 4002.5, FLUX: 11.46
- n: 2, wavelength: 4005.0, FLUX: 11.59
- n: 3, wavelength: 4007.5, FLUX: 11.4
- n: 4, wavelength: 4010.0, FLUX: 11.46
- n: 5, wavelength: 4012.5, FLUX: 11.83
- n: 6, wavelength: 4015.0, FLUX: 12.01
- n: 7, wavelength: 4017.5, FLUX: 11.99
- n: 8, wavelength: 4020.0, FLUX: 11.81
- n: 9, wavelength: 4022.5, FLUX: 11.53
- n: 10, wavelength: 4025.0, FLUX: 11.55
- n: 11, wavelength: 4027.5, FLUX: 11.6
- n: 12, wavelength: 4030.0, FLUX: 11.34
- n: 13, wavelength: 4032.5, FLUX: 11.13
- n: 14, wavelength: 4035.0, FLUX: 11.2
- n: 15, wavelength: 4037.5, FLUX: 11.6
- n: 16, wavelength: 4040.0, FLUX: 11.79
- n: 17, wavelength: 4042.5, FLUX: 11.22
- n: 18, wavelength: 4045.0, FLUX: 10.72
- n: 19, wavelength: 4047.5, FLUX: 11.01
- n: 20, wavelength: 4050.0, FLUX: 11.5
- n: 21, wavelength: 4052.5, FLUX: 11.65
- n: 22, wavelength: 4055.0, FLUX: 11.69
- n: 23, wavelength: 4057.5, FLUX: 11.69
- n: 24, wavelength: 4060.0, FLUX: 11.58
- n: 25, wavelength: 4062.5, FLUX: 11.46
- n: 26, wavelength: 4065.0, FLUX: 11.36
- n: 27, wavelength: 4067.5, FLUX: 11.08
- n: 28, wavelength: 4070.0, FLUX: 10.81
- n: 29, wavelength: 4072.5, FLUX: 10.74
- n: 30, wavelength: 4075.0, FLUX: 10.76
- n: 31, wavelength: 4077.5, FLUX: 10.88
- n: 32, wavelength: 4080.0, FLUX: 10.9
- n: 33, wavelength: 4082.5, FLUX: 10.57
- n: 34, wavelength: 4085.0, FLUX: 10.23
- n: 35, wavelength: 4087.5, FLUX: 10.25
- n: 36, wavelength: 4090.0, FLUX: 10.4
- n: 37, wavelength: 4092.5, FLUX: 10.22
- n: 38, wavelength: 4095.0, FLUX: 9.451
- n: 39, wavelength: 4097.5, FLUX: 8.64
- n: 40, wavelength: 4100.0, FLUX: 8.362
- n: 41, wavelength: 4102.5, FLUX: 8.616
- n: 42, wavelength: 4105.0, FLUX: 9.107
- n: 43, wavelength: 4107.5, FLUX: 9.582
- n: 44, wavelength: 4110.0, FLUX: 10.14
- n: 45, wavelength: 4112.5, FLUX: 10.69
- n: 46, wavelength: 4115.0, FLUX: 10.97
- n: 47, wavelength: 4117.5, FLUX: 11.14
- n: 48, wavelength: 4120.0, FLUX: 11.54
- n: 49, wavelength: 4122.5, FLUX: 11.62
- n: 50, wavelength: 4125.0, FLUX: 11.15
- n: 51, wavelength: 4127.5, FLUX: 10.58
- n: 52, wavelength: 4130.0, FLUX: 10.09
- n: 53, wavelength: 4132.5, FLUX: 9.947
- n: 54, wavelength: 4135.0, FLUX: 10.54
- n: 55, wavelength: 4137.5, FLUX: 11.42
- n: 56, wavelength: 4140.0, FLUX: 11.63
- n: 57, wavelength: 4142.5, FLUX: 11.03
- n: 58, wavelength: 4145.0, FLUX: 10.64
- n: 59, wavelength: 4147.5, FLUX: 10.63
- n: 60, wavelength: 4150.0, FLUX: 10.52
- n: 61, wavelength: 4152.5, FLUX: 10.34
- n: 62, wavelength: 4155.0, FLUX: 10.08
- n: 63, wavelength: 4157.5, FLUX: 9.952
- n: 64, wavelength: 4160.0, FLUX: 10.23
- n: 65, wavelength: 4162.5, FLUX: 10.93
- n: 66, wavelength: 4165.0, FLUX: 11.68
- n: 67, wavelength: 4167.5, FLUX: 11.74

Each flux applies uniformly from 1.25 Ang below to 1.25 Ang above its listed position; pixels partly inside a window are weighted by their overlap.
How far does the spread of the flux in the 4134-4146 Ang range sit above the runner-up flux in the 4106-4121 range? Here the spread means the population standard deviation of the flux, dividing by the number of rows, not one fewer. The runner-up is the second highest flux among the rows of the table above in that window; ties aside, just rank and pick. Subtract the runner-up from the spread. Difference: -10.7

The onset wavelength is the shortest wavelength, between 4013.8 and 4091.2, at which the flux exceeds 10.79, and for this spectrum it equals 4015.0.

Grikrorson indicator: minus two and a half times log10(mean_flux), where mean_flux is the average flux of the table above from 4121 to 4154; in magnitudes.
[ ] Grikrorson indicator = -2.58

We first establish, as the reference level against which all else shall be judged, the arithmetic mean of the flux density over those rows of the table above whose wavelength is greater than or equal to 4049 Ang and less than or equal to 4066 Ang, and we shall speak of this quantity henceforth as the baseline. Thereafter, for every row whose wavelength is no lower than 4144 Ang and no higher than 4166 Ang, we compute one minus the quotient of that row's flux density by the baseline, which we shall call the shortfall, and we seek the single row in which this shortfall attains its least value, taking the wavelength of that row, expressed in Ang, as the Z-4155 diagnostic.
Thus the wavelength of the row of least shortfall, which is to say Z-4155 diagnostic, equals 4165.0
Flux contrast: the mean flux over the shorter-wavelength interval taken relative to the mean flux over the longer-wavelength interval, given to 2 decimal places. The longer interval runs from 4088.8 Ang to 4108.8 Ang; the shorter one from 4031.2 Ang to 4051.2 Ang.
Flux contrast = 1.21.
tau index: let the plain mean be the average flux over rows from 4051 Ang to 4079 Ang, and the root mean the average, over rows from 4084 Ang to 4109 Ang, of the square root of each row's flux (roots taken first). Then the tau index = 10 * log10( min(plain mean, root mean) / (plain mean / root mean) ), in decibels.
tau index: -0.7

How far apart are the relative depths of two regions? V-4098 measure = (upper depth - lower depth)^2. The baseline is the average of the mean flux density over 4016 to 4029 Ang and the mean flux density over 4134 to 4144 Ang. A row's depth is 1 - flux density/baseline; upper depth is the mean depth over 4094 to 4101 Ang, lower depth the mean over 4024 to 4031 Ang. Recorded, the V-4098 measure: 0.055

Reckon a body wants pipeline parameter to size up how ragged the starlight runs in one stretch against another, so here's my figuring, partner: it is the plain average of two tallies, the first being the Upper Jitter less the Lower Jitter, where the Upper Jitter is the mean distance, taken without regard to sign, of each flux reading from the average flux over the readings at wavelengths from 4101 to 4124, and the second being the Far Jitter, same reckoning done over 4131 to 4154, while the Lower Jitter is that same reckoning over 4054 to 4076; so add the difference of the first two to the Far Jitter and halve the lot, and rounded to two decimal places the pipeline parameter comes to 0.48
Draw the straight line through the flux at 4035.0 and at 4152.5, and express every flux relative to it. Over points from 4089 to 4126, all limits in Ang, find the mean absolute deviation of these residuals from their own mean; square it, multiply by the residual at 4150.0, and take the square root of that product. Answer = 0.4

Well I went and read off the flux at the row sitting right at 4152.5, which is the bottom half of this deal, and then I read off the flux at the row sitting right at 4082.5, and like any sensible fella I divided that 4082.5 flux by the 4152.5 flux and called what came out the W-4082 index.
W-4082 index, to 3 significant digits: 1.02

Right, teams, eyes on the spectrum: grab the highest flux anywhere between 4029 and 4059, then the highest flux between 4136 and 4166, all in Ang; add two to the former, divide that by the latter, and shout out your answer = 1.18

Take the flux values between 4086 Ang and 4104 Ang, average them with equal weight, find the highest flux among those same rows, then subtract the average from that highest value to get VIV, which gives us 1.0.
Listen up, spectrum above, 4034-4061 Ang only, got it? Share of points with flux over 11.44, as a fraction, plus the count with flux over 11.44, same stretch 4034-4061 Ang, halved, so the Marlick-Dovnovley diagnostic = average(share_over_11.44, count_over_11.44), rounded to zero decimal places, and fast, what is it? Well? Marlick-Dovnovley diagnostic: 4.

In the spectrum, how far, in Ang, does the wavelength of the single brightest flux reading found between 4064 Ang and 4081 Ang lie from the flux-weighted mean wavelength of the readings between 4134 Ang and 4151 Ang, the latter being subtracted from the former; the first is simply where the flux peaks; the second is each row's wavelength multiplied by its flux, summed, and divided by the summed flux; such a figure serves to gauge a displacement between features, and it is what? -77.4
